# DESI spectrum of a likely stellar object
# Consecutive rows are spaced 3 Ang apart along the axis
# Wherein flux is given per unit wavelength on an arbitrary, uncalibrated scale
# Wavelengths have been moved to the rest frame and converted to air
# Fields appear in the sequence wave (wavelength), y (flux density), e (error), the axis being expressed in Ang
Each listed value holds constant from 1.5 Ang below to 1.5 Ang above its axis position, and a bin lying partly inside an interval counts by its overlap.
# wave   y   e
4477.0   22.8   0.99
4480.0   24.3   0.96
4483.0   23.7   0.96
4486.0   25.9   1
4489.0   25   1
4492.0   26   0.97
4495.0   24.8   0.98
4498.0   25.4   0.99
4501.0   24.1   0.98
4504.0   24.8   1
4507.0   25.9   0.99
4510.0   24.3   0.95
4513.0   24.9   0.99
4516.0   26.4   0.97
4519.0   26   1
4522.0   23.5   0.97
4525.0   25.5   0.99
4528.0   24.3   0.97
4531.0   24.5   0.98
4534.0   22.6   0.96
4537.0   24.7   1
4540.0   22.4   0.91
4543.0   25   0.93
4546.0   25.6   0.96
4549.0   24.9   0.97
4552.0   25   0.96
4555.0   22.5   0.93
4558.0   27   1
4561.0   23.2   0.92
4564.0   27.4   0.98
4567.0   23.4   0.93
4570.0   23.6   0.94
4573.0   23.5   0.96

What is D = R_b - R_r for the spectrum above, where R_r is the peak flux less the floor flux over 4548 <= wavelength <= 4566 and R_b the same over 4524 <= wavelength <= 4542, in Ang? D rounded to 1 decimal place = -1.8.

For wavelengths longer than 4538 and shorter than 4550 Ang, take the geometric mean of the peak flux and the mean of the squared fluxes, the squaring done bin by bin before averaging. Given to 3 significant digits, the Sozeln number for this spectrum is 124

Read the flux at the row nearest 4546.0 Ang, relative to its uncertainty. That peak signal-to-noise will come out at 26.7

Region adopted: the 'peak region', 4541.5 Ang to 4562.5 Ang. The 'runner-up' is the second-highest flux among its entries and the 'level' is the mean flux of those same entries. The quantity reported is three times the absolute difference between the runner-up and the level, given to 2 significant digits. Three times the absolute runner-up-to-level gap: 2.6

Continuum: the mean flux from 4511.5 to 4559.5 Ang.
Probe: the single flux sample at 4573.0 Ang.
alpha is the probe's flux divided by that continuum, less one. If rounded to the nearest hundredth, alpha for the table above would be -0.05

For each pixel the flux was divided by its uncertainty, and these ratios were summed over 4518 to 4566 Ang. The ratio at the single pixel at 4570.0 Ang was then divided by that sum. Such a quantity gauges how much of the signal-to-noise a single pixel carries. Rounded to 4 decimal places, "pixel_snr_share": 0.0615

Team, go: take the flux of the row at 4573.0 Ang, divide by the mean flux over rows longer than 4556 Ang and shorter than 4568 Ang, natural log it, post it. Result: -0.07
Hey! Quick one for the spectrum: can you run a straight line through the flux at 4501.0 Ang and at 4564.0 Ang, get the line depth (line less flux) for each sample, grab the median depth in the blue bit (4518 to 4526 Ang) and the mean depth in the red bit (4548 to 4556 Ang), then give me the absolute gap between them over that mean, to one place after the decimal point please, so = 1.1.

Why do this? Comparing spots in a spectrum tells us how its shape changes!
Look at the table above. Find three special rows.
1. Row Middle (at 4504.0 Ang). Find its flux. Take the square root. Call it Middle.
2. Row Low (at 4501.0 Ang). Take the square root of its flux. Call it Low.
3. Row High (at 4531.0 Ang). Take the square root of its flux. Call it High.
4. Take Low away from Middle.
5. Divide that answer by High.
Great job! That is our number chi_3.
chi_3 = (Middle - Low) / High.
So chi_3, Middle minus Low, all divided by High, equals 0.014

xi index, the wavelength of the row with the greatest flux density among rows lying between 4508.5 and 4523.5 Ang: 4516.0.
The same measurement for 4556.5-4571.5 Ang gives 4564.0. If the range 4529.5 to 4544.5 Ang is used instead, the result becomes 4543.0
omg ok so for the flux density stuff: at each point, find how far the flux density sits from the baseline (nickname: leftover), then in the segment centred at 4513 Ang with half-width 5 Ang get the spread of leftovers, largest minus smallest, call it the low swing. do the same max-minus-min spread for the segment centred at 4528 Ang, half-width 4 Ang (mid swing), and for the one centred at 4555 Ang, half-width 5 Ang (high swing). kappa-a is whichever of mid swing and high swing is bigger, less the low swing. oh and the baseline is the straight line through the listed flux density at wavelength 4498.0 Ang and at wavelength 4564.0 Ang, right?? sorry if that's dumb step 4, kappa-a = 2.5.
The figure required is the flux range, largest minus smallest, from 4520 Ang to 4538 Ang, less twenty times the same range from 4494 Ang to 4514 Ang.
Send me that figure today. -33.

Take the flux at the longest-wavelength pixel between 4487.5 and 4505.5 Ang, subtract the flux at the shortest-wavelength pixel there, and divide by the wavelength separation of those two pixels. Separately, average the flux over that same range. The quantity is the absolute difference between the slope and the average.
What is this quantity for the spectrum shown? 25.0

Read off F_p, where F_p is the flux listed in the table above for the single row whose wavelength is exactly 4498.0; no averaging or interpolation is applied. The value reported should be 25.4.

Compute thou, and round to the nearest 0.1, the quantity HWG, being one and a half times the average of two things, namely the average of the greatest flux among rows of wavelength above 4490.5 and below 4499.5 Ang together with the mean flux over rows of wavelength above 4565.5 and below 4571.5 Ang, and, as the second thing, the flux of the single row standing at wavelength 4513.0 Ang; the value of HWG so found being 37.2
